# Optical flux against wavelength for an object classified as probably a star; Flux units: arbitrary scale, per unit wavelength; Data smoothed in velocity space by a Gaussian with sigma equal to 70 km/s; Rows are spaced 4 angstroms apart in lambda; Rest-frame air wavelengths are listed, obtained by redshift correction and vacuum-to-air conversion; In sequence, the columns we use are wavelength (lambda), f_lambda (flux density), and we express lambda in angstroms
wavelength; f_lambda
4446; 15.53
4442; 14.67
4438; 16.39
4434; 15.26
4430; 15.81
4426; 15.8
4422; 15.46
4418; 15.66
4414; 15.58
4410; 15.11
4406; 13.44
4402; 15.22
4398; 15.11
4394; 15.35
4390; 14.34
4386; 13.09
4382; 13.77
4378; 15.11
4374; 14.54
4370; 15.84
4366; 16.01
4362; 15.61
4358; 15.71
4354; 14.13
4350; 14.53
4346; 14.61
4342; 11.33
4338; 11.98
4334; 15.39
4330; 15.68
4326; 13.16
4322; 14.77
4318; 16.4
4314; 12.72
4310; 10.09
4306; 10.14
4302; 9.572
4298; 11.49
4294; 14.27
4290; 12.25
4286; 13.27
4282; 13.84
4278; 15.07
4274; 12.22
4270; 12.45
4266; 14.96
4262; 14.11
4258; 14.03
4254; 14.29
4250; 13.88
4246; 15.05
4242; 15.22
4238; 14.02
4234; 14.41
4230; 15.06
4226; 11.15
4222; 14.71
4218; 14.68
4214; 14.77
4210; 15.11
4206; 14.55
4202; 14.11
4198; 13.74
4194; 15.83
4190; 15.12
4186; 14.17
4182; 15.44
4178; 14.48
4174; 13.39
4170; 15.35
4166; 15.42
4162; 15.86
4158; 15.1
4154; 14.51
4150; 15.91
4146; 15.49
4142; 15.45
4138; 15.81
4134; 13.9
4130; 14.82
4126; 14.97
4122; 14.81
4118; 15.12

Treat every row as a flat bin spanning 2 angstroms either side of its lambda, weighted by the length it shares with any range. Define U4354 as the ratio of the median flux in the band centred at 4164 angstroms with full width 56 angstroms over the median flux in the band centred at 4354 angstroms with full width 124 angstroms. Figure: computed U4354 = 1.06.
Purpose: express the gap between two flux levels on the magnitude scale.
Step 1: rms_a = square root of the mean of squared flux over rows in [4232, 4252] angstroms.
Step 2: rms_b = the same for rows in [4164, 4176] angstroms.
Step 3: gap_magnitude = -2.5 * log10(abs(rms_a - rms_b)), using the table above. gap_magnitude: 1.6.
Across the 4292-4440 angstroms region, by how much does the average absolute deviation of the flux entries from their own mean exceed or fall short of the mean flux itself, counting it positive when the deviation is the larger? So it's -12.9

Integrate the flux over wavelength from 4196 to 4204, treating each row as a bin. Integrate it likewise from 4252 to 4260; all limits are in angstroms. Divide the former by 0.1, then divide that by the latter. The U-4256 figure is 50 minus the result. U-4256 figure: 40.2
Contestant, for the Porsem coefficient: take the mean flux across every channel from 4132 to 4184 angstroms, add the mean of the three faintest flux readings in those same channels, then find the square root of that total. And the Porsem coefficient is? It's 5.39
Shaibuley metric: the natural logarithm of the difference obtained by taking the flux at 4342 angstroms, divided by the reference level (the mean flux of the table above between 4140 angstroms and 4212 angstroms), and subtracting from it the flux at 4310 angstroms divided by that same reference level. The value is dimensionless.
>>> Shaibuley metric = -2.5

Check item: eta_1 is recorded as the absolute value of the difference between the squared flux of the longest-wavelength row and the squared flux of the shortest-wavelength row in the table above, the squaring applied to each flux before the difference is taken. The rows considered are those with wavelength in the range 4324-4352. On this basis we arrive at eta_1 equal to 38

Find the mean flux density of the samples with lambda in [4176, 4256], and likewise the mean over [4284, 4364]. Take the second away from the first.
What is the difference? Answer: 1.1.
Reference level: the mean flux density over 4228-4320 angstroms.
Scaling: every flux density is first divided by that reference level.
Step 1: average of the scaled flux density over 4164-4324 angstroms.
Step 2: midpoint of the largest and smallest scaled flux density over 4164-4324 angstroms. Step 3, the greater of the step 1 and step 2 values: 1.03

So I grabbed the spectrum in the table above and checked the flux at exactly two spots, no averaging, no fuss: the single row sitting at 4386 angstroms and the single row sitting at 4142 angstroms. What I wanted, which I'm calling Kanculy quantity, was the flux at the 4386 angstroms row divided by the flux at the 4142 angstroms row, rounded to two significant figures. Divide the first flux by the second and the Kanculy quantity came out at 0.85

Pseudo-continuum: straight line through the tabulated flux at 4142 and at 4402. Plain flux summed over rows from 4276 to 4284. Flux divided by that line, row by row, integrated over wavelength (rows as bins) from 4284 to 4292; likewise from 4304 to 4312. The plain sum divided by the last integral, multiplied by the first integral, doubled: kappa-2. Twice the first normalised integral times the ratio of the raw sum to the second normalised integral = 73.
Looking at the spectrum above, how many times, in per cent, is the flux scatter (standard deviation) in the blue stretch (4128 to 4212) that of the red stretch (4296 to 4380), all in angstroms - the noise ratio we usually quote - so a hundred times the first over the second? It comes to 35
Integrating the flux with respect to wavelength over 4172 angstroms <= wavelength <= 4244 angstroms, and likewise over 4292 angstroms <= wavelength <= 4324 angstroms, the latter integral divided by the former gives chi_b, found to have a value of 0.38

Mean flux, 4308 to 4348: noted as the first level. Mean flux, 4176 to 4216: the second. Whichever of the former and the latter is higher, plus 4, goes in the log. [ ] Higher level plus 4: 18.7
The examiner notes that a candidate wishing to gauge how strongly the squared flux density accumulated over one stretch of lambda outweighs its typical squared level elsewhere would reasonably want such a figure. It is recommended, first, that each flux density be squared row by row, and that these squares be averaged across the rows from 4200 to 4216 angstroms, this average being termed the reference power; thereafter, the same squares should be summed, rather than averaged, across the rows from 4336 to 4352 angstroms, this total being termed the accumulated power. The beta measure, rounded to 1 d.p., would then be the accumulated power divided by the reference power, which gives 3.2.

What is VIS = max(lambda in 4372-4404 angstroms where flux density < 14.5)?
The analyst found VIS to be 4390 angstroms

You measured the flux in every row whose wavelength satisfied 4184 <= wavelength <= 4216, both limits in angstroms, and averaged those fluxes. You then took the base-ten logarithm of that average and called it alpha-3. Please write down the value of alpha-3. 1.167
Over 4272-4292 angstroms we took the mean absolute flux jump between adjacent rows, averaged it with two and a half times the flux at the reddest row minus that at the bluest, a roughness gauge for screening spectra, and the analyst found 1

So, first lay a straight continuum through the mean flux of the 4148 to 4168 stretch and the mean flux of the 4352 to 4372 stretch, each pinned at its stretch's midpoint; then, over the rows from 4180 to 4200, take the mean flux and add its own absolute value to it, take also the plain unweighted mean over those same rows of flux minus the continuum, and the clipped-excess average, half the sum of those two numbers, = 14.6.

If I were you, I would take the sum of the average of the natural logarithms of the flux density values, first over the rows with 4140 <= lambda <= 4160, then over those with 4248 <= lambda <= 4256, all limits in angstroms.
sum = 5.37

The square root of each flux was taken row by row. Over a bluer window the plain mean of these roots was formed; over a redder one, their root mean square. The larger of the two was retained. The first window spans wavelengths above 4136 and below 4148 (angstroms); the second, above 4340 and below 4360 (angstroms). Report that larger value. 3.948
